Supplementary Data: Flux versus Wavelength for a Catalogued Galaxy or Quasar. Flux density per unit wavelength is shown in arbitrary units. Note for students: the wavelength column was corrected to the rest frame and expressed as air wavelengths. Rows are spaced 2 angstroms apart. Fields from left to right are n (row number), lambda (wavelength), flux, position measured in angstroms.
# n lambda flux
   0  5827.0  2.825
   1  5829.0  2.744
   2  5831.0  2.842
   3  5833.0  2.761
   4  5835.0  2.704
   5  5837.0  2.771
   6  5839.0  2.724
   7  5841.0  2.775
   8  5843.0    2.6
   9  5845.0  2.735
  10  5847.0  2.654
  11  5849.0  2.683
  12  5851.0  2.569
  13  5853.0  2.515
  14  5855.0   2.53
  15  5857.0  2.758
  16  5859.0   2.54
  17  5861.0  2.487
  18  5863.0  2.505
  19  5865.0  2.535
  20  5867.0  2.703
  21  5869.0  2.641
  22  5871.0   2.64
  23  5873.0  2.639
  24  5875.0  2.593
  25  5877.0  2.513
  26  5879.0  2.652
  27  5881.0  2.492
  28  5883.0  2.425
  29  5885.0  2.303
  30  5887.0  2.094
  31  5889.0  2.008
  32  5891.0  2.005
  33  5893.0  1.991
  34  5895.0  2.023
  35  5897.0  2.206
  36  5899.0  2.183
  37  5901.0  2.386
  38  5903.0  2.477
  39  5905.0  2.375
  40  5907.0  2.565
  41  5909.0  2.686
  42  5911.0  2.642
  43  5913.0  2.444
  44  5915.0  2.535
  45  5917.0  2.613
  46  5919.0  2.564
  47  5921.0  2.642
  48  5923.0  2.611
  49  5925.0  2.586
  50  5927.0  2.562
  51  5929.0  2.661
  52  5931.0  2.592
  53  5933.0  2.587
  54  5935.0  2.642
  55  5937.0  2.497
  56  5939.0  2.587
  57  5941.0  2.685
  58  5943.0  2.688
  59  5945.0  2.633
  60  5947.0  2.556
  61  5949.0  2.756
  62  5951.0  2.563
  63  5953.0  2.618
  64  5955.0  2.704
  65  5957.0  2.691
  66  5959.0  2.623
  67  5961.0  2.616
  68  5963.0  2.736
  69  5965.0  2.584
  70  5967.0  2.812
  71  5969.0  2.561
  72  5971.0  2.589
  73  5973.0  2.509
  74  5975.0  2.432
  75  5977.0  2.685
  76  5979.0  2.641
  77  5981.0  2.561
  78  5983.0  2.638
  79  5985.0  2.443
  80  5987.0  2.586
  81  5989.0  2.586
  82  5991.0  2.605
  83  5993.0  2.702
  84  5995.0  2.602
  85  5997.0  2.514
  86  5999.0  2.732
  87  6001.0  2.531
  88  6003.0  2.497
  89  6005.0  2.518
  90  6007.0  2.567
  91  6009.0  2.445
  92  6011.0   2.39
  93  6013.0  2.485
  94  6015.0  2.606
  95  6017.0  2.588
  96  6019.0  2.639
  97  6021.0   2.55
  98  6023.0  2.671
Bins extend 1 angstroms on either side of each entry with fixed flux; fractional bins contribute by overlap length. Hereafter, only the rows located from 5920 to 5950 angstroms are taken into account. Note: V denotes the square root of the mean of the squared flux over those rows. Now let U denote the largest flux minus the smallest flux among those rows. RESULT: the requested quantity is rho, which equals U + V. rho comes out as 2.88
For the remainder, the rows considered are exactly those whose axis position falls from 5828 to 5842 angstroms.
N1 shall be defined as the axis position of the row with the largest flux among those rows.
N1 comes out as 5831.0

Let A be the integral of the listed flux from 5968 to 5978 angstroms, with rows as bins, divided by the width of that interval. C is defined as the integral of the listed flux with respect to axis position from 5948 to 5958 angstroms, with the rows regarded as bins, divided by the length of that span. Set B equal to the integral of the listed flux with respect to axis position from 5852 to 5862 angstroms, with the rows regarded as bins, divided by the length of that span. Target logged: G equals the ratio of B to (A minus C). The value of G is -23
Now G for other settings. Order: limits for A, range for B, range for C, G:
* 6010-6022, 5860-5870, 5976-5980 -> -21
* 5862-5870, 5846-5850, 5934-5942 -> -395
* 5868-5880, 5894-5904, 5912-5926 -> 53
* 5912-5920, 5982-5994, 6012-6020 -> -64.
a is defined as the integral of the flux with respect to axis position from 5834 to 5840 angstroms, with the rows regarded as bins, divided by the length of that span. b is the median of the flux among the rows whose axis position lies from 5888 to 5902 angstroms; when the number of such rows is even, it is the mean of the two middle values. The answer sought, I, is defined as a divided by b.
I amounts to 1.351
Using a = 2.73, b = 2.02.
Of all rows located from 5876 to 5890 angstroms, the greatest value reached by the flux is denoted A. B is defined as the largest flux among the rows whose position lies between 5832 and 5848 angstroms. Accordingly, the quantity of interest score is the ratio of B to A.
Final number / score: 1.05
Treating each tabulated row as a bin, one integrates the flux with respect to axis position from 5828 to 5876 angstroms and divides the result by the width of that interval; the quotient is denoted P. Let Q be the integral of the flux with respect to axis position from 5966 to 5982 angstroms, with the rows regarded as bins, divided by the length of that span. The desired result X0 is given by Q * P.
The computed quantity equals 6.9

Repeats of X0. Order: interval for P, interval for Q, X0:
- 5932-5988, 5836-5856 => 6.9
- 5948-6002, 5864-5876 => 6.9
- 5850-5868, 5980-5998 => 6.6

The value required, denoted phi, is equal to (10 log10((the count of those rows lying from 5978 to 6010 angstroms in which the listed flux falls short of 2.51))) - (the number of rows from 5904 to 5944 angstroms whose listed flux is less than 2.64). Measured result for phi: -8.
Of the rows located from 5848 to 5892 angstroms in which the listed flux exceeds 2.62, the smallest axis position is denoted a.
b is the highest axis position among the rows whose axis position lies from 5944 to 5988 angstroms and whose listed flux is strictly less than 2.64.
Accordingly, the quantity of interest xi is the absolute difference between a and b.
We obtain 138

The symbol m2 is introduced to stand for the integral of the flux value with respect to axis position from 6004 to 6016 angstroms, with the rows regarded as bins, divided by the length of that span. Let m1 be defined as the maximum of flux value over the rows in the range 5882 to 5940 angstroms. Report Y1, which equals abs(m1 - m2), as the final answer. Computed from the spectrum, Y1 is 0.18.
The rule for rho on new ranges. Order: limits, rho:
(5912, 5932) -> 2.80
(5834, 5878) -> 2.92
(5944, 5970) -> 2.91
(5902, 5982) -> 3.04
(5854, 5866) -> 2.83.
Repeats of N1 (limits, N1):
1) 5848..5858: 5857.0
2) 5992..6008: 5999.0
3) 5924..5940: 5929.0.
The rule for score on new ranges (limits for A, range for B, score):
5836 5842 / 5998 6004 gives 0.98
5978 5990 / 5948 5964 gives 1.04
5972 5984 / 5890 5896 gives 0.75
